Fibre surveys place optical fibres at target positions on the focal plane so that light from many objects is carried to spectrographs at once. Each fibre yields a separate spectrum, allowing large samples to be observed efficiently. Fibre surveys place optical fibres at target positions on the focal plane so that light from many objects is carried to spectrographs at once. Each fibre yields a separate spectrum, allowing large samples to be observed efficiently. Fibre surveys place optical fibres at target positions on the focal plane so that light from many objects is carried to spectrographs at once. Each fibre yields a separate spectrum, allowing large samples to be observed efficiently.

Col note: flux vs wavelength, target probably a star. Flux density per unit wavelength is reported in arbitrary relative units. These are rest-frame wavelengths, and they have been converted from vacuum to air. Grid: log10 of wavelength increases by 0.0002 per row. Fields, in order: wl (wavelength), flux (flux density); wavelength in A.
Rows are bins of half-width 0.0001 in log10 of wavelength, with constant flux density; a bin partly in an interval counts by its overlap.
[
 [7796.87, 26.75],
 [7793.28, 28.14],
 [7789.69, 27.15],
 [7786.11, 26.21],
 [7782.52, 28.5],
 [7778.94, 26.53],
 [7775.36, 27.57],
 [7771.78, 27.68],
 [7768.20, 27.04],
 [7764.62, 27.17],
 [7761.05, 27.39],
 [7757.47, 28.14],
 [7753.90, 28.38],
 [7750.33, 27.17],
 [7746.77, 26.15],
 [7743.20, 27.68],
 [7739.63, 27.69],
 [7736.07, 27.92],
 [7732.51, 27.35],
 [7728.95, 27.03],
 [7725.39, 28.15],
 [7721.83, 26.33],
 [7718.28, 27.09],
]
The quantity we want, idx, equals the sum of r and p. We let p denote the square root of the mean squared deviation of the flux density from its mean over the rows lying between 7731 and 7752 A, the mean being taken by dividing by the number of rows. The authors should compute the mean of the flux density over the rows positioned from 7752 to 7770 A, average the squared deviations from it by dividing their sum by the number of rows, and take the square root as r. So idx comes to 1.12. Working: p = 0.58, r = 0.5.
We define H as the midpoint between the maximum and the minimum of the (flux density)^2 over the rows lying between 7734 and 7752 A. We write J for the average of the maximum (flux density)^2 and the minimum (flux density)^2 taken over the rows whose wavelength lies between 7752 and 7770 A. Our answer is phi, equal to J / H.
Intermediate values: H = 732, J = 768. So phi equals 1.050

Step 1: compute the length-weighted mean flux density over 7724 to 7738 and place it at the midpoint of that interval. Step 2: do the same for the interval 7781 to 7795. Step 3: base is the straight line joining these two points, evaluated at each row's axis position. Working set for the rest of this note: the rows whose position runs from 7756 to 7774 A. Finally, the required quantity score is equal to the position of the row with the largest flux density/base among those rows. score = 7757.47 A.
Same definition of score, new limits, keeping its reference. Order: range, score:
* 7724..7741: 7725.39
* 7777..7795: 7782.52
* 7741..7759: 7753.90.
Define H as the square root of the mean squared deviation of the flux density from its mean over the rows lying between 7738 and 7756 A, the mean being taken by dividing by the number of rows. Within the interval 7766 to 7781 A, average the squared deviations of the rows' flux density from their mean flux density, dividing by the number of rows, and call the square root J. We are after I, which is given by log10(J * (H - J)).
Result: -0.89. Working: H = 0.74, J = 0.46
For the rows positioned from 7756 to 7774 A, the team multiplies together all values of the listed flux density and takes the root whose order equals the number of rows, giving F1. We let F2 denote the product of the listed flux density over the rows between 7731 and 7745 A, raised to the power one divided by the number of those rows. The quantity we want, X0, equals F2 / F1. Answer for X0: 1.006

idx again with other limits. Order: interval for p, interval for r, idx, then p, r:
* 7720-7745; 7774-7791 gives 1.38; 0.57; 0.8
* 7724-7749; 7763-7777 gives 0.89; 0.62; 0.3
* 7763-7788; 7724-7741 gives 1.11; 0.71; 0.4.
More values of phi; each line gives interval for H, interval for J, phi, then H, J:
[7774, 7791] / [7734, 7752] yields 0.976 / 750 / 732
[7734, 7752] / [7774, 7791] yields 1.025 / 732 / 750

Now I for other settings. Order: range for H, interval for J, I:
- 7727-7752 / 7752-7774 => -1.56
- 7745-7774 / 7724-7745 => -0.98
